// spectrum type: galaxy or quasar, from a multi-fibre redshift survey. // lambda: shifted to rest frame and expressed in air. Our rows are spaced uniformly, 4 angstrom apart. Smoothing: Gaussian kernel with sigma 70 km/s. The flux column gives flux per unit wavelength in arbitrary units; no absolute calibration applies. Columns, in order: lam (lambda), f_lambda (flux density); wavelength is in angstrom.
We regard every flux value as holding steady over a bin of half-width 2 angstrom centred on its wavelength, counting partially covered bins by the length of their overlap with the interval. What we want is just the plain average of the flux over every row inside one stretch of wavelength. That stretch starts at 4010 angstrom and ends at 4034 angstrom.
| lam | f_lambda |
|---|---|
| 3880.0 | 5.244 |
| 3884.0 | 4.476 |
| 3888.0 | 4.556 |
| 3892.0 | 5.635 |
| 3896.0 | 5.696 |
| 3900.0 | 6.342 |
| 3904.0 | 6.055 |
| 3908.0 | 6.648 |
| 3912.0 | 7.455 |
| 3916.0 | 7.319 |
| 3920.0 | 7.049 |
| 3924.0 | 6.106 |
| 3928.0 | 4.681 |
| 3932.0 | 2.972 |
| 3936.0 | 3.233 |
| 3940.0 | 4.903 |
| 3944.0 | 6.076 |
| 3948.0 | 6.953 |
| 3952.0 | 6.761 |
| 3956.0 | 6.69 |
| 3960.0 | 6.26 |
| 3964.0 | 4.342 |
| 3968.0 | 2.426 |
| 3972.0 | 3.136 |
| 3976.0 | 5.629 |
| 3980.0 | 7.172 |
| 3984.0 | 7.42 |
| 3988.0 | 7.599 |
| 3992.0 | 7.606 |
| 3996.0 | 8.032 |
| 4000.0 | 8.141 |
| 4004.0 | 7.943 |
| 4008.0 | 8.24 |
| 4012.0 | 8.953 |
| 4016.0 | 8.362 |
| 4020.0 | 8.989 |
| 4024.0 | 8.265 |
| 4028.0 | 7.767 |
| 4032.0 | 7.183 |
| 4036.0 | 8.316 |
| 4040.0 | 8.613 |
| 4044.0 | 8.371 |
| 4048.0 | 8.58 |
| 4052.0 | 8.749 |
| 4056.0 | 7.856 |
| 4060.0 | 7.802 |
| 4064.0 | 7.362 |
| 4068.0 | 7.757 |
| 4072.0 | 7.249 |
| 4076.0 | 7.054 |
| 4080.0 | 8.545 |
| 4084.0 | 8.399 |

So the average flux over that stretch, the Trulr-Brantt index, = 8.3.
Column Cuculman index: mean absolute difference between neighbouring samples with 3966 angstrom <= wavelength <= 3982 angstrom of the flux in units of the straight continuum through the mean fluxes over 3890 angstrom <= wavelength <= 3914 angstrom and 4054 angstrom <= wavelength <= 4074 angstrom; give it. 0.23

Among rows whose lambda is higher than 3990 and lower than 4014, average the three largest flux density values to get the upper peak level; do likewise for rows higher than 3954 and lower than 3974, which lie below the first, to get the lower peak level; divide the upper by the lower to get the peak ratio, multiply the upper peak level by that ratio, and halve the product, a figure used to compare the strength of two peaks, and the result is 6.2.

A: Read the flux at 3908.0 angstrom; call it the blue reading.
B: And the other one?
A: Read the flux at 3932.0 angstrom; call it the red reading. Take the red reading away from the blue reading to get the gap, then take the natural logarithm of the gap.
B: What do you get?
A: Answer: 1.3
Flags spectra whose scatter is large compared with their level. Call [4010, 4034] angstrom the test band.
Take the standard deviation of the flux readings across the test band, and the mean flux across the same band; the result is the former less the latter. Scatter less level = -7.6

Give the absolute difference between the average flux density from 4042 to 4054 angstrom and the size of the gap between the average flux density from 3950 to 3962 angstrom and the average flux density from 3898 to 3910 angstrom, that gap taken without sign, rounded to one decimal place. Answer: 8.3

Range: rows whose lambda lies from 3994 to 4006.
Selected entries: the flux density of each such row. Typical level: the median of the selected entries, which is 8.0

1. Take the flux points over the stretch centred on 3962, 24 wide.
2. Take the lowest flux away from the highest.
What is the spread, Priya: 4.3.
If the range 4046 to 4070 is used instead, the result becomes 1.4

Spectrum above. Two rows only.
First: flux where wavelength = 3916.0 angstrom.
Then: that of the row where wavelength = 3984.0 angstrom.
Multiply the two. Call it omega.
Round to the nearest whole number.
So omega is 54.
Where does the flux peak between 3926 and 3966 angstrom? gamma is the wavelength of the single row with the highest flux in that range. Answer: 3948.0 angstrom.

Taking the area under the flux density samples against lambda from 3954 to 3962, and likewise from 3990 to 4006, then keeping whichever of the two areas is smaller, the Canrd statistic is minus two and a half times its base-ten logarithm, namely -4.29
